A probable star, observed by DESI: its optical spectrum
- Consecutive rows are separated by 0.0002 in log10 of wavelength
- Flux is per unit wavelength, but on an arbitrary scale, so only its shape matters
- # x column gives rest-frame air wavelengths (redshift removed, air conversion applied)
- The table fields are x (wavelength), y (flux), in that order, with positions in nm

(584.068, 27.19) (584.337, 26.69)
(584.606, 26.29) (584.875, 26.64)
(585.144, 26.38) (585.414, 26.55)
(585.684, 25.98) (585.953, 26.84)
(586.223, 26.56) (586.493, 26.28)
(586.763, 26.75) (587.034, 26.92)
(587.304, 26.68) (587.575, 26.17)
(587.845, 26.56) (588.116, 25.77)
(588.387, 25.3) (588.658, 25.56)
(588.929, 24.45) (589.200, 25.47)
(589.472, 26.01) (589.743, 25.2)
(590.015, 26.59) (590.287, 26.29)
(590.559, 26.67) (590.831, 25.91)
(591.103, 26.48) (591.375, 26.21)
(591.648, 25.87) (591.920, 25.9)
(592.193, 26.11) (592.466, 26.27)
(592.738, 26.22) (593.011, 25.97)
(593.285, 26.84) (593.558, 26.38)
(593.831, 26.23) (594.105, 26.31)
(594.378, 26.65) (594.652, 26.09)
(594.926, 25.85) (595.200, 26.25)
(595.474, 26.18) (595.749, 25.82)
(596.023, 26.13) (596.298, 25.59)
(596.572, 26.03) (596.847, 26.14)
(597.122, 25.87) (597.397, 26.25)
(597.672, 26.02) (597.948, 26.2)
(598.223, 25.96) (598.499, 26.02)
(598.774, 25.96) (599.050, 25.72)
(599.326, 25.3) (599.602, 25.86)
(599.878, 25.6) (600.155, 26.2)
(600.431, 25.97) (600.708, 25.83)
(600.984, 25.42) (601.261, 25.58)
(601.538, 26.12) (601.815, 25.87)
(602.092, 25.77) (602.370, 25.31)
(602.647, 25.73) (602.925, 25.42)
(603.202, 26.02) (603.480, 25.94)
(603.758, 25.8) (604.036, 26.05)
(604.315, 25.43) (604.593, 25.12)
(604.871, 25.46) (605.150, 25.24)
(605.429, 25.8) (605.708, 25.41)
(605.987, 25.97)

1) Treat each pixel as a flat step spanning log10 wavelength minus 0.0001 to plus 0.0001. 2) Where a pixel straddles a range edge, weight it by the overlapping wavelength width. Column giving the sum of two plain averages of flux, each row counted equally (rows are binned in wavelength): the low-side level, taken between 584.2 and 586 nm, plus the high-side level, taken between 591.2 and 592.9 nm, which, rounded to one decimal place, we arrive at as 52.6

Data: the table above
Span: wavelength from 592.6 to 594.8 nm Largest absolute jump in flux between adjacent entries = 0.87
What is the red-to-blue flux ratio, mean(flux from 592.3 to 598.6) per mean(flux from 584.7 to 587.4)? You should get 0.98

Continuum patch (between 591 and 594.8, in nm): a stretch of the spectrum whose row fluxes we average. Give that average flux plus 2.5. 28.8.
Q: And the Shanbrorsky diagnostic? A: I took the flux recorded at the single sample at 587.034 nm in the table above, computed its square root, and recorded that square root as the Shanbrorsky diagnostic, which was 5.19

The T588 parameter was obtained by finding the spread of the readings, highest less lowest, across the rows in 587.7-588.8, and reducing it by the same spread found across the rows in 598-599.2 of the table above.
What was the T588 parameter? 0.96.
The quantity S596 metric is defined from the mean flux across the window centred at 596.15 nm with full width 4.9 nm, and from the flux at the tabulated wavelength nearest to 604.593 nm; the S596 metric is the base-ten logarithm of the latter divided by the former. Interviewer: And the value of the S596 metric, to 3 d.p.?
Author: -0.016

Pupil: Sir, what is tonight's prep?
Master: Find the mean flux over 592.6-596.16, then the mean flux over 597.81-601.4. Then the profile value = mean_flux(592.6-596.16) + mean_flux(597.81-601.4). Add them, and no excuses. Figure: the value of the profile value 52.0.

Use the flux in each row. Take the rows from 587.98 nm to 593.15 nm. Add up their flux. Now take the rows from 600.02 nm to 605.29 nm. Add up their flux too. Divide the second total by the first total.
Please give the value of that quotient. 0.99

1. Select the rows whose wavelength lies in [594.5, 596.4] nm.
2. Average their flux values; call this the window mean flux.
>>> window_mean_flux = 25.99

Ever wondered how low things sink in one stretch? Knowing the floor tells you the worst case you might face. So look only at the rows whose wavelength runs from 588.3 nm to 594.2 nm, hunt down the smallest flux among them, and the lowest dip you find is 24.45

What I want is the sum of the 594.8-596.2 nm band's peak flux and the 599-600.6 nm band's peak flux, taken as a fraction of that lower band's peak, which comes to 2.00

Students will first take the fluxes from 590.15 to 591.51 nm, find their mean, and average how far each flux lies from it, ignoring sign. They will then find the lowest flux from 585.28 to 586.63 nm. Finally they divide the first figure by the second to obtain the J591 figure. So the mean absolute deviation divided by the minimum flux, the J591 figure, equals 0.0081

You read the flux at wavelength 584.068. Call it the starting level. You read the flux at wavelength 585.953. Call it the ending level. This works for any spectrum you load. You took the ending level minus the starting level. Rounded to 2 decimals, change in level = -0.35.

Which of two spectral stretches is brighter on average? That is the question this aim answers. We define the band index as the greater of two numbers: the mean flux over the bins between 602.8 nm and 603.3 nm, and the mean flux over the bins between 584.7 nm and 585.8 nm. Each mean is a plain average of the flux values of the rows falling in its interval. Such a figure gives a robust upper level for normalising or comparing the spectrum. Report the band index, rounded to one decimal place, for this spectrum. 26.4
